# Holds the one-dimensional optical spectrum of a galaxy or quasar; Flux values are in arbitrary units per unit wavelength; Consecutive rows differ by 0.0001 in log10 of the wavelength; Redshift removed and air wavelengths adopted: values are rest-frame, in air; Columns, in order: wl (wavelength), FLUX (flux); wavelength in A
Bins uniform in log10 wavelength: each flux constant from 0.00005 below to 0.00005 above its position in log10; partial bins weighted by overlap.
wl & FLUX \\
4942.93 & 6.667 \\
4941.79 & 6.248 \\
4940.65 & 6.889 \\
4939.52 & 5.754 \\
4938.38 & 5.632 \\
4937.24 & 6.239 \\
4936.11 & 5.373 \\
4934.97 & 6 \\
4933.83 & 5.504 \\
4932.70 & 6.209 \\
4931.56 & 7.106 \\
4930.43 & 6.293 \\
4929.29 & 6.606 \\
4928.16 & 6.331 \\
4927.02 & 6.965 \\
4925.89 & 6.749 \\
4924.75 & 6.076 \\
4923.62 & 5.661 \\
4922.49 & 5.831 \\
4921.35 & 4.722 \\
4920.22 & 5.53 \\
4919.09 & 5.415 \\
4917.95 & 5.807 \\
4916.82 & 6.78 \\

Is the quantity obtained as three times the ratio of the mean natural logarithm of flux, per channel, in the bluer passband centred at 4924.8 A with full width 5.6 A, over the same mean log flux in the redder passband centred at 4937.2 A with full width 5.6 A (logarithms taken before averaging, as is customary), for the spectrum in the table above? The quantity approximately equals 3.13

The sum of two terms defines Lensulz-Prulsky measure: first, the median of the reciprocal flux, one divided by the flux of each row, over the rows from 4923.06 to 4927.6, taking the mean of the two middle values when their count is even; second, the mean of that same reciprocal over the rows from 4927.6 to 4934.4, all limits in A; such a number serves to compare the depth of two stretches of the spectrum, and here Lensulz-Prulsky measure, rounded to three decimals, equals 0.315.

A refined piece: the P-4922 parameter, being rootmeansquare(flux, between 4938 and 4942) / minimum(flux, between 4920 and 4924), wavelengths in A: 1.3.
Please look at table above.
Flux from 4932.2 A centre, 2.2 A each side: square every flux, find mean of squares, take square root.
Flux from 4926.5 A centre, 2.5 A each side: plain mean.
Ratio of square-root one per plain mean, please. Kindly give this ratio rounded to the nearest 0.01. 0.97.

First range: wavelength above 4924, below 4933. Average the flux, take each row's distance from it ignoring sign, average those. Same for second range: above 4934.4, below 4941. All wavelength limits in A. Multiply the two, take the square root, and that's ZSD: 0.35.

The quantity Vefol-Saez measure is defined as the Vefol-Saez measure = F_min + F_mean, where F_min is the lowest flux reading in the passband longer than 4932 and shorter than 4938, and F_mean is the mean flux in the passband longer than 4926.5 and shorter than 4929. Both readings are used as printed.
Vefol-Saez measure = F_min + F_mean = 12.0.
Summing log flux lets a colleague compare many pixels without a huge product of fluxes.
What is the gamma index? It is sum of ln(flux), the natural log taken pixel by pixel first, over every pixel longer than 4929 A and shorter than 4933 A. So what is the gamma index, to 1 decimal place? 7.5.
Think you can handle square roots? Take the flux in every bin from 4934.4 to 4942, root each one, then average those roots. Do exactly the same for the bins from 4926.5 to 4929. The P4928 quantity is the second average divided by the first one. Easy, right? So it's 1.051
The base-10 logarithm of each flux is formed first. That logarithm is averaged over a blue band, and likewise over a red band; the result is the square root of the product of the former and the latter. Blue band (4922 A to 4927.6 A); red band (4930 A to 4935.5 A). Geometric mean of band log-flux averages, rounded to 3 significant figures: 0.794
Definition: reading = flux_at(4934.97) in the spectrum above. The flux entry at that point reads 6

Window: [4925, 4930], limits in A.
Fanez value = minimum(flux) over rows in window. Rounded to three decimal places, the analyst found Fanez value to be 6.331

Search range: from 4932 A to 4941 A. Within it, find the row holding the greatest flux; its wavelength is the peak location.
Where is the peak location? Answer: 4940.65 A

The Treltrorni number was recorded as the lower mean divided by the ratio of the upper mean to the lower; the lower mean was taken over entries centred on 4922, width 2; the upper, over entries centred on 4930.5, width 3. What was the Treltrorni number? 4.2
